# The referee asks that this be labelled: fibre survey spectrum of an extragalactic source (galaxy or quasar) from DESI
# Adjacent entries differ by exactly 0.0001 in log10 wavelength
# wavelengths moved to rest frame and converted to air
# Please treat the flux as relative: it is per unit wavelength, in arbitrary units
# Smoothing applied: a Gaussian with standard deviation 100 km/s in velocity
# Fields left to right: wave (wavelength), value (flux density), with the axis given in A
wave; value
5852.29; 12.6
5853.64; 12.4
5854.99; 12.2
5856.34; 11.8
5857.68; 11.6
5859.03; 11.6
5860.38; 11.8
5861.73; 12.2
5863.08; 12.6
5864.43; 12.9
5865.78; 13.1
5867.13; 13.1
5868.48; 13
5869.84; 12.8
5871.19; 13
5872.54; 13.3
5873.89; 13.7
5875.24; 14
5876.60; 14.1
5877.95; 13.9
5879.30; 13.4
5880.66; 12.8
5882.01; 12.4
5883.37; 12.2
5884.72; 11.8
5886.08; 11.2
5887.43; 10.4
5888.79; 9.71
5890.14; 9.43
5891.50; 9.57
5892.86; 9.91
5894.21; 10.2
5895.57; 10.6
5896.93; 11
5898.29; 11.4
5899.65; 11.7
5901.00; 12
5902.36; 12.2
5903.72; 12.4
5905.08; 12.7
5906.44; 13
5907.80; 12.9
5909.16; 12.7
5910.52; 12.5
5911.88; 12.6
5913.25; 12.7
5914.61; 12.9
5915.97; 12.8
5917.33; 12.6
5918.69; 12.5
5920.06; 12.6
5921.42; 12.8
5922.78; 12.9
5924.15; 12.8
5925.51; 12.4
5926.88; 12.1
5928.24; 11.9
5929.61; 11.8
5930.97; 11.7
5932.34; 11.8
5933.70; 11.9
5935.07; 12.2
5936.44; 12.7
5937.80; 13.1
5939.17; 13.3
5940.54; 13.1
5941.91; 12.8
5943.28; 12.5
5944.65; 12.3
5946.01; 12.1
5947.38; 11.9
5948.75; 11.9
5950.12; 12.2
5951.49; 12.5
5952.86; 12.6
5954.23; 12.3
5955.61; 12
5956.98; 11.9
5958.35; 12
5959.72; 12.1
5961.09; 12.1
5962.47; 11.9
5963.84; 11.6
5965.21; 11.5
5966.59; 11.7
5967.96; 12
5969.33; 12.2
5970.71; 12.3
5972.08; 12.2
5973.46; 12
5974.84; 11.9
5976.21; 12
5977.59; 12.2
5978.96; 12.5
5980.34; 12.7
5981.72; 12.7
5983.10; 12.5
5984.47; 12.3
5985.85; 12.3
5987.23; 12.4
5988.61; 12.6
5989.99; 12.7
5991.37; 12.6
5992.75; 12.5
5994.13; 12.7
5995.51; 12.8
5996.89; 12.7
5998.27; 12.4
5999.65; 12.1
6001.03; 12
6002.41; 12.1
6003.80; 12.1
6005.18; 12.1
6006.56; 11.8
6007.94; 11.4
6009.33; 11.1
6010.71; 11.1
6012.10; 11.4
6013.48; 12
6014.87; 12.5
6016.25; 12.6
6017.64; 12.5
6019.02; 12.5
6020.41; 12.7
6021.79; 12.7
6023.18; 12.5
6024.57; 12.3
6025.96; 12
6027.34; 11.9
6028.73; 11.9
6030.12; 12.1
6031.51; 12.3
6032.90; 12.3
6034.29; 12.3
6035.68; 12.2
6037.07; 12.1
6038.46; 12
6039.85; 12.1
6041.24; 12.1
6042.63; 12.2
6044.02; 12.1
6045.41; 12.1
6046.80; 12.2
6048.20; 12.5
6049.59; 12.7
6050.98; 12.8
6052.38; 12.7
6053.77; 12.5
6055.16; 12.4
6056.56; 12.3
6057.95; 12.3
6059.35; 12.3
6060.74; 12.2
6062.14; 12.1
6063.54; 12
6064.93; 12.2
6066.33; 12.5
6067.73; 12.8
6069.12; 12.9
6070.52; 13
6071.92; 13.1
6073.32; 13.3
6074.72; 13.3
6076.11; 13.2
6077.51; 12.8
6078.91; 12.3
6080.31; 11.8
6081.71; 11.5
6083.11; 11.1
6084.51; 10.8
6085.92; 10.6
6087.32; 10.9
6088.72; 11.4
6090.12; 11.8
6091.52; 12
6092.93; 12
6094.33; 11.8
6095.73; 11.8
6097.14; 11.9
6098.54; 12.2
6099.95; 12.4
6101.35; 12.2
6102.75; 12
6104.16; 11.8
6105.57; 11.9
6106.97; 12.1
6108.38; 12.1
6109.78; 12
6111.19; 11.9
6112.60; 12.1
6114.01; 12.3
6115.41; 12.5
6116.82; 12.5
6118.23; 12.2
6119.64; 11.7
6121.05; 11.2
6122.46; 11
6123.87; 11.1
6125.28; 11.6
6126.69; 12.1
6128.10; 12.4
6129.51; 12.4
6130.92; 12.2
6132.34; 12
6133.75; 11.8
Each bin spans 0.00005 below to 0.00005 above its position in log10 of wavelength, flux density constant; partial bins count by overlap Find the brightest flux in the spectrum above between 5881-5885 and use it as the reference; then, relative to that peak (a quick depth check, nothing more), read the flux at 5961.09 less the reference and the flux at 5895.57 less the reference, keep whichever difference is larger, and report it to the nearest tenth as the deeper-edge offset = -0.3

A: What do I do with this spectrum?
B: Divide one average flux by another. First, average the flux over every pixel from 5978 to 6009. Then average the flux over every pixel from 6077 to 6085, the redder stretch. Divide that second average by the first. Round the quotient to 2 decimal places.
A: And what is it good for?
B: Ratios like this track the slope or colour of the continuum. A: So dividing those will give 0.95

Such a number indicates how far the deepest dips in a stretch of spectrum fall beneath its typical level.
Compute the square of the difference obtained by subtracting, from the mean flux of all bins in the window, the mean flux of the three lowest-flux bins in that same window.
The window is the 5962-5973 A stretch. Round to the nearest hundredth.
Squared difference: 0.11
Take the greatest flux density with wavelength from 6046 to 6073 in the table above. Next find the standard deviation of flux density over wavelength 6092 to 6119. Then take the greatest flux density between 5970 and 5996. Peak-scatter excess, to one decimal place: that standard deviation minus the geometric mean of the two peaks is -12.7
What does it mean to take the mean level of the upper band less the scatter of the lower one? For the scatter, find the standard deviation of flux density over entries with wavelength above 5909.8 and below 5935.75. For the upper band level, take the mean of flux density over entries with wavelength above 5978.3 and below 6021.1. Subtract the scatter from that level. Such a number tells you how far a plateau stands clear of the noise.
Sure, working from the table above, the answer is 11.9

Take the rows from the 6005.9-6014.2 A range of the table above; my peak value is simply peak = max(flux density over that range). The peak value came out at 12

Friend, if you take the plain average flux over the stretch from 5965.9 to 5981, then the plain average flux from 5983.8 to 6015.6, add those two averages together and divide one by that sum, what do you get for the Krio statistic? 0.0411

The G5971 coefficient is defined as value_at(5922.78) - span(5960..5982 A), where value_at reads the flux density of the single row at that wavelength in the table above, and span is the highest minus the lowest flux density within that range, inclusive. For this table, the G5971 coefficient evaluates 11.7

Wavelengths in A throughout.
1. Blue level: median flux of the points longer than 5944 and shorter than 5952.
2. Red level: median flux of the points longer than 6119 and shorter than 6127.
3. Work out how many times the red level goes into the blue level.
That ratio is 1.07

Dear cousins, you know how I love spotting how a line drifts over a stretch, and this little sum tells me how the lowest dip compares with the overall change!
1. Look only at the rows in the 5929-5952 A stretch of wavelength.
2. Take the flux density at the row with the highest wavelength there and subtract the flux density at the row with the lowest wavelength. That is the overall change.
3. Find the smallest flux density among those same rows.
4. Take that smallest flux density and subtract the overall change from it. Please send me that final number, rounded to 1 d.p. 11.0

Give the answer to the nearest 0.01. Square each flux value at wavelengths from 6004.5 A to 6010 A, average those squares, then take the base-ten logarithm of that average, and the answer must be 2.13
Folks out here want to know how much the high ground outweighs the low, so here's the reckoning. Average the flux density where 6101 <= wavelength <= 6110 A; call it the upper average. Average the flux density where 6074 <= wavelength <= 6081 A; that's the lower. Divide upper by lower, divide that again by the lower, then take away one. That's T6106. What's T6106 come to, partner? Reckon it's -0.925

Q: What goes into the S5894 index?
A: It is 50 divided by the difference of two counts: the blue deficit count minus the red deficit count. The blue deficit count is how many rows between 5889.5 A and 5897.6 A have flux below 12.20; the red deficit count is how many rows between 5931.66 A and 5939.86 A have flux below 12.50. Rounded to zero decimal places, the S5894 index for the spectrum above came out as 17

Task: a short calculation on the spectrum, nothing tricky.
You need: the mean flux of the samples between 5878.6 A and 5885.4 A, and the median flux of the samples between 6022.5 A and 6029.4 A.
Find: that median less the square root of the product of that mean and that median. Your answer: -0.26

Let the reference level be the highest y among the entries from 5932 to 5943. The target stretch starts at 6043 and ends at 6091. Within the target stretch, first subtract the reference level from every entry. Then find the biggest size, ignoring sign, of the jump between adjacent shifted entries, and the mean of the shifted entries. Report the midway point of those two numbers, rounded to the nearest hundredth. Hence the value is -0.28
